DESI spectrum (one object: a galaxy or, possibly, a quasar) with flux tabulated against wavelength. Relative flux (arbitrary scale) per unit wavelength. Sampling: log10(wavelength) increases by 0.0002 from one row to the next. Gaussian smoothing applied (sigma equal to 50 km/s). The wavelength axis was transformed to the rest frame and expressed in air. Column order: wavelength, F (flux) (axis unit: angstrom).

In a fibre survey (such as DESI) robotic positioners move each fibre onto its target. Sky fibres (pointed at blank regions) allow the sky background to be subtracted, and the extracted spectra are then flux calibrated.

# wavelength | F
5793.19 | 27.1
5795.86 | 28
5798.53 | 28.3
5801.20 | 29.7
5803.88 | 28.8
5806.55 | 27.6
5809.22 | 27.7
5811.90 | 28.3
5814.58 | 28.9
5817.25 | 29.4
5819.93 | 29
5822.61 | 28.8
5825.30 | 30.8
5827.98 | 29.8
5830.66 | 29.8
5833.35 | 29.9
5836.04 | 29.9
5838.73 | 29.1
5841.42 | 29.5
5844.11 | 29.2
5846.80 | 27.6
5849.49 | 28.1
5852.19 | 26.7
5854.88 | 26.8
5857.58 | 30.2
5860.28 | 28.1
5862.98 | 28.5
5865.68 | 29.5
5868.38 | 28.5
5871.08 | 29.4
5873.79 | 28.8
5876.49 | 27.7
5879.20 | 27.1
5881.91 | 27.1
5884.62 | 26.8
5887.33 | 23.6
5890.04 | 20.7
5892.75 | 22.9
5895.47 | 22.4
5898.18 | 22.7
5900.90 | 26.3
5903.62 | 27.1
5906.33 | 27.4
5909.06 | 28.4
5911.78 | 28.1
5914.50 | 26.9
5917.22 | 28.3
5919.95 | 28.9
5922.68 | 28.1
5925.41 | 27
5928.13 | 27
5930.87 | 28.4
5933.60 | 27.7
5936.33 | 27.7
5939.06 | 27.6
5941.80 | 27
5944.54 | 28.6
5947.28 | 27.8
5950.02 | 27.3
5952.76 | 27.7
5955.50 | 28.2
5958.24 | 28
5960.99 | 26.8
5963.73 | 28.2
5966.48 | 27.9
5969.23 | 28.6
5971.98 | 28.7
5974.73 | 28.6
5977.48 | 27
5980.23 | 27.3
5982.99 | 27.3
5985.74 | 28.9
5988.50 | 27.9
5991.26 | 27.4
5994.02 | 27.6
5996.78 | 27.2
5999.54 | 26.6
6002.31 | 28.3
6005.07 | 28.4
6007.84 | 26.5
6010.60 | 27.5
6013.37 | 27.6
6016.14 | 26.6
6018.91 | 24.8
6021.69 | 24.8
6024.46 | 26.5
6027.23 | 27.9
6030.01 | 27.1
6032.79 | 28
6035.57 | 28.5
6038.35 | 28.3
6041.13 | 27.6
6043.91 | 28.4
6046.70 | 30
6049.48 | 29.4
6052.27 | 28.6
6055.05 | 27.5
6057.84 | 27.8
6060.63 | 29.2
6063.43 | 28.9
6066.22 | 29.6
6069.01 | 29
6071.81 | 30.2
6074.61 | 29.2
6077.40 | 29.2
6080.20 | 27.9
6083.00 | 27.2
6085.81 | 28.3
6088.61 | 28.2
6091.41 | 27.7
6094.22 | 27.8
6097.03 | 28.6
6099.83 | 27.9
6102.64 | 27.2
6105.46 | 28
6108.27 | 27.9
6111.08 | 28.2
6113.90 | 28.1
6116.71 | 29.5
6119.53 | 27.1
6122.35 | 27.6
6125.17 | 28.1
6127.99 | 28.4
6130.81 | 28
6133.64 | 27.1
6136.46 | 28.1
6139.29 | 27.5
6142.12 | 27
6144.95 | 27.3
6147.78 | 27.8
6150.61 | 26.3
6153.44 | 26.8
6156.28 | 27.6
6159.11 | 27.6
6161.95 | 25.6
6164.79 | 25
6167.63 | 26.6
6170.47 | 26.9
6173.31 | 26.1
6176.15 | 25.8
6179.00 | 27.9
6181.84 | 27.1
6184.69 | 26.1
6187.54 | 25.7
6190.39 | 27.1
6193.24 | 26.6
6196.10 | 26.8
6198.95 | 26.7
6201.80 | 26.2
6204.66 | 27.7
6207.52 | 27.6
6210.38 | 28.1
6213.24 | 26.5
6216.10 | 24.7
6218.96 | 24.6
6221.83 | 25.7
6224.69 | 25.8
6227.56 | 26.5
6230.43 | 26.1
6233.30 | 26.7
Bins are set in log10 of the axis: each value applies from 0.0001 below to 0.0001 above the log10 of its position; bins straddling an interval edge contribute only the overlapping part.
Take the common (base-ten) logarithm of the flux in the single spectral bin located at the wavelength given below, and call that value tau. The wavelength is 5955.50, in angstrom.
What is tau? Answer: 1.450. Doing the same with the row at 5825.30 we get 1.489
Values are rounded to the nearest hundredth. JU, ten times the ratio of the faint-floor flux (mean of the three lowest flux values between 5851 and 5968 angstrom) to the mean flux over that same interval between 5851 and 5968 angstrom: 8.06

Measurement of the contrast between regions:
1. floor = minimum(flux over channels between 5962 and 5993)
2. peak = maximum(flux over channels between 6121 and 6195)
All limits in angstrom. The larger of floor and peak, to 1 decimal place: 28.4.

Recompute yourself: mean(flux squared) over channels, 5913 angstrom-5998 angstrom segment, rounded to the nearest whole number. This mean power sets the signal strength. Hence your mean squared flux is 773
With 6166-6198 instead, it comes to 708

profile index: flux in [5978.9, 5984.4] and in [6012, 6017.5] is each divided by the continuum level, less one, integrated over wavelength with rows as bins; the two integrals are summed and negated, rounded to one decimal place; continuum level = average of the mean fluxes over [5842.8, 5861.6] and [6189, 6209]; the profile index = 0.1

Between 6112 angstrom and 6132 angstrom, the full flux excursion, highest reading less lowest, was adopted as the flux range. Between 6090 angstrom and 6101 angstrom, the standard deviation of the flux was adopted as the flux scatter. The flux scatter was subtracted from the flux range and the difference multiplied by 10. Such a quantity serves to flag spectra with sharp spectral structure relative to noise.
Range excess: 20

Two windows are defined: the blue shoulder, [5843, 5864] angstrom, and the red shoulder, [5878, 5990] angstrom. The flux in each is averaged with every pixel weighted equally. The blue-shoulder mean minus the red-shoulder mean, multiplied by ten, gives 11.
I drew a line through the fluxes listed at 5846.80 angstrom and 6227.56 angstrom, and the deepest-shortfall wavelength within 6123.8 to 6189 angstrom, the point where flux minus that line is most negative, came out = 6164.79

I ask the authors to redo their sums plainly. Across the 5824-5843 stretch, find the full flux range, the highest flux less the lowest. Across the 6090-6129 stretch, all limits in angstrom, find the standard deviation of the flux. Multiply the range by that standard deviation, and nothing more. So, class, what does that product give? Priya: 1.0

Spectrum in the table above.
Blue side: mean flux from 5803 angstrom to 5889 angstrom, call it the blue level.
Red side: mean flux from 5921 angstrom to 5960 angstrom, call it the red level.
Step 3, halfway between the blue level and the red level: 28.1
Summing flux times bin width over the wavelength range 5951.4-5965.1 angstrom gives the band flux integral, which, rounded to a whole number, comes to 381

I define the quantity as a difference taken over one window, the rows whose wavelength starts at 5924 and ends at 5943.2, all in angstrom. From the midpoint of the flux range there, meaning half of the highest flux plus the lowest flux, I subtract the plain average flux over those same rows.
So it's 0.21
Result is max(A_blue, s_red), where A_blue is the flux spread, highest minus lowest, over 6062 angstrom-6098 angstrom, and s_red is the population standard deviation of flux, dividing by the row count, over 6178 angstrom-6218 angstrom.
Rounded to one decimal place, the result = 3.0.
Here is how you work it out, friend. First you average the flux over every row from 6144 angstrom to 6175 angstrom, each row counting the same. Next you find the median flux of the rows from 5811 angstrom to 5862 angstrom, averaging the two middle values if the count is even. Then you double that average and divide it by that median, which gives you 1.83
